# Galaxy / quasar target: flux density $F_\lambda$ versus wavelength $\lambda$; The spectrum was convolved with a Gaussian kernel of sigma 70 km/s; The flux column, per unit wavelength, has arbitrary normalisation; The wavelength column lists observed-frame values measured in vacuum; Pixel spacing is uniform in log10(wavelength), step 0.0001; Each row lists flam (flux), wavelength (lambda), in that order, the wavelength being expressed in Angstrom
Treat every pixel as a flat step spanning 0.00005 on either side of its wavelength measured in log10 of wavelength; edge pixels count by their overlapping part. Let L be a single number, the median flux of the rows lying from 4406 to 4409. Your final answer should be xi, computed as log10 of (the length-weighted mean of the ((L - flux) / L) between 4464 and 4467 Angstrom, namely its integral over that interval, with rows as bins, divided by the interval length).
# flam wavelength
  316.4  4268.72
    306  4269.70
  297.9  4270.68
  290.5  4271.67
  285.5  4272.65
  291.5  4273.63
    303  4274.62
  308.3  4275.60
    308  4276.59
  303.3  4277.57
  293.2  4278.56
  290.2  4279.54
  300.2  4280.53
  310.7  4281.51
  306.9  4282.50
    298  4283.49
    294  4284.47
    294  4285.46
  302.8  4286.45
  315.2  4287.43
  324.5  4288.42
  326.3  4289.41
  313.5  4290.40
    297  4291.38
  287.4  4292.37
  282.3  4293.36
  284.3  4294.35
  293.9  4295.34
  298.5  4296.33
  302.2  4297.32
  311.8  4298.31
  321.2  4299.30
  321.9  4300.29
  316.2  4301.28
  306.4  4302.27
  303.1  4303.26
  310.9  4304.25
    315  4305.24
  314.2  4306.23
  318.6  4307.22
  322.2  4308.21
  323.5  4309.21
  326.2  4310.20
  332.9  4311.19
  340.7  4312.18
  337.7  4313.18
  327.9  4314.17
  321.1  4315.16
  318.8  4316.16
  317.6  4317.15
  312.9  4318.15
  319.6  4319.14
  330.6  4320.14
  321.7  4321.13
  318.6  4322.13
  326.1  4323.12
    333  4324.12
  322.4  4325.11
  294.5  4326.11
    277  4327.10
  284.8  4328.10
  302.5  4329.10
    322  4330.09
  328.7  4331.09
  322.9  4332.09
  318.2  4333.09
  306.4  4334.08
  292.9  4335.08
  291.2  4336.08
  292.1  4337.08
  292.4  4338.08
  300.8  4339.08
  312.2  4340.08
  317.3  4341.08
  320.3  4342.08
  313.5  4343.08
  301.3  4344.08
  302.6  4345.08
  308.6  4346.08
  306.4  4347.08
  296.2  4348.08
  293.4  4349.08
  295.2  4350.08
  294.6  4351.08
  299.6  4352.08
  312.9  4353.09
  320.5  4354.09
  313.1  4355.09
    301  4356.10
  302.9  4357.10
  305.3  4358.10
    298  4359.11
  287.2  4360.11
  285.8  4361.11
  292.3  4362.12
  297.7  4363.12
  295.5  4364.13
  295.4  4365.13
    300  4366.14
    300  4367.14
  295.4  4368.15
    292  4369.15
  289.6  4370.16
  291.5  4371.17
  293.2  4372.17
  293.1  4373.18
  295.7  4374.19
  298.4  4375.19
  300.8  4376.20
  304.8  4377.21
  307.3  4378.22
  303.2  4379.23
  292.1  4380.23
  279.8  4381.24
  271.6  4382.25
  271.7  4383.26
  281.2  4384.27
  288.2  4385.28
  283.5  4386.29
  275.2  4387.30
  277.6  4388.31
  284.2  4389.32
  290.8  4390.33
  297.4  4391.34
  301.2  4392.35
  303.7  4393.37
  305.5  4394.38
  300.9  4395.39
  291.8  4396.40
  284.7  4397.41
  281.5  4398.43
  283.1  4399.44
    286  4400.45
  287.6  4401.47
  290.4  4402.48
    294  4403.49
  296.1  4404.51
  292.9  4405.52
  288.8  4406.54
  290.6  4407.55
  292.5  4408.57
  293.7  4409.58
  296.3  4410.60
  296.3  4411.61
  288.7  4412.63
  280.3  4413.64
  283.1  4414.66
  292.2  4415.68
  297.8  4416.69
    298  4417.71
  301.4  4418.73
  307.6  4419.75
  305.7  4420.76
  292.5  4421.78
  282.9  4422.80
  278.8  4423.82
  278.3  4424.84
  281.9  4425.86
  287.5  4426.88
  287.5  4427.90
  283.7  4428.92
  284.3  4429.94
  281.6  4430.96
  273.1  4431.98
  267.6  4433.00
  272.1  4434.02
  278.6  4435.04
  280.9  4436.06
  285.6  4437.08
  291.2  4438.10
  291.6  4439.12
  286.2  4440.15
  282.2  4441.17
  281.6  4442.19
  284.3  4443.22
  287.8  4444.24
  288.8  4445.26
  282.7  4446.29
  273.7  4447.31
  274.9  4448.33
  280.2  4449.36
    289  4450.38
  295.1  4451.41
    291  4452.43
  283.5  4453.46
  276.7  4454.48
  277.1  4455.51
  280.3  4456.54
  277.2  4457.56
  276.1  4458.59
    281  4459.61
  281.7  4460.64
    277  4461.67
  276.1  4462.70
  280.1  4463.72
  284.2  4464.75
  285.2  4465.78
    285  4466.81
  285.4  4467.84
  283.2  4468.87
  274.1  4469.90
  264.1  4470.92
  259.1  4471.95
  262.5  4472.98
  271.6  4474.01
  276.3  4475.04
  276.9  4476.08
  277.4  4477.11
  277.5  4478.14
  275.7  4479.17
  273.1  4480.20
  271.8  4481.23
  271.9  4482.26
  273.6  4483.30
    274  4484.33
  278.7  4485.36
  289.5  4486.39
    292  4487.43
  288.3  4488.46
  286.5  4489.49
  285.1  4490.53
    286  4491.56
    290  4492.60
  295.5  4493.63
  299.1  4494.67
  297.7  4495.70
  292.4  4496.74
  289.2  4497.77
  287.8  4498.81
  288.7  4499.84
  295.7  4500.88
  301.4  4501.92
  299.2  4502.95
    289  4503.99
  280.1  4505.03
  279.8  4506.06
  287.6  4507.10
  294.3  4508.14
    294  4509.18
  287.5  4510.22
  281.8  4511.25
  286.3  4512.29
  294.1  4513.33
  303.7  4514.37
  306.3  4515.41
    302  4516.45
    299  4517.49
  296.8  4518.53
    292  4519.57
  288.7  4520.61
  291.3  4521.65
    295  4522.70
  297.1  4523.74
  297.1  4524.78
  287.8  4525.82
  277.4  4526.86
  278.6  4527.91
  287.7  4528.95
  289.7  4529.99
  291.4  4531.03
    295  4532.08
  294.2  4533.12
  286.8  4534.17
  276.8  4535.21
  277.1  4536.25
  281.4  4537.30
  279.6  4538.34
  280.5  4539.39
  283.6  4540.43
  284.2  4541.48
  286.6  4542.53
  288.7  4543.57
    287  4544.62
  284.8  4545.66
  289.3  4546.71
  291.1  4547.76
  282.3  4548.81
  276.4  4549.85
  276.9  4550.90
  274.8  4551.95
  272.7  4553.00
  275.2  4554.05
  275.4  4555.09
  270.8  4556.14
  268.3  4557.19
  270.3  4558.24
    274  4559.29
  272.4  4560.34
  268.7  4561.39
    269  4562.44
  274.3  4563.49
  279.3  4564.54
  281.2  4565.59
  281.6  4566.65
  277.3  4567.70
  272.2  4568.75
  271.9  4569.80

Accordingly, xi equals -1.67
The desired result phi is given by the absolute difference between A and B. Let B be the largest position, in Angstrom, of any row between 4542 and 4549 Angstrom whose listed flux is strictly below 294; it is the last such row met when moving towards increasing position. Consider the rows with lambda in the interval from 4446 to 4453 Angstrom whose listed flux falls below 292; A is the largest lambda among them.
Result 96.4 Angstrom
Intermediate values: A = 4452.43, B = 4548.81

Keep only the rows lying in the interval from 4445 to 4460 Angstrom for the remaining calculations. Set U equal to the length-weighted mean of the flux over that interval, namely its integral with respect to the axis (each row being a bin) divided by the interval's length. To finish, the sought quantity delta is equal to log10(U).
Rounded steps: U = 282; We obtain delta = 2.45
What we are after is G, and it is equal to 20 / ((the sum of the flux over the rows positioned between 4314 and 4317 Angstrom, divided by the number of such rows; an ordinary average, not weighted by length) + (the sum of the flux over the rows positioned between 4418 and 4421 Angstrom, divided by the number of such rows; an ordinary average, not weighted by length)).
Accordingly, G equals 0.0319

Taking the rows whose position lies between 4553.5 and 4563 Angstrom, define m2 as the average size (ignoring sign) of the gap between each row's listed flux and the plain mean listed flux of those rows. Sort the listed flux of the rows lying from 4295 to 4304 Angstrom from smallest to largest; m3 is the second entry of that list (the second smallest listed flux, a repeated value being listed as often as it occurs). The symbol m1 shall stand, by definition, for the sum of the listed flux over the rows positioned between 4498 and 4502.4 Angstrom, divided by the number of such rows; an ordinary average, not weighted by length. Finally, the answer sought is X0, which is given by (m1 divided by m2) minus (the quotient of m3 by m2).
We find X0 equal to -2.1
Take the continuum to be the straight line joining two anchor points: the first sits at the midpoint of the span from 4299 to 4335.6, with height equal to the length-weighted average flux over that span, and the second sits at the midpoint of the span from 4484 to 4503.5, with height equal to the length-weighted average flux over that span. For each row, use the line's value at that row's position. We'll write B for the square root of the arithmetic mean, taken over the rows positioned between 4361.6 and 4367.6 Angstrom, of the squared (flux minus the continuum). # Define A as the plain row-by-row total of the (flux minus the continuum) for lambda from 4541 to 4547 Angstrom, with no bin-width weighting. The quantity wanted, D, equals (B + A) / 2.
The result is 18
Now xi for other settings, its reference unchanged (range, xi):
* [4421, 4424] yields -1.94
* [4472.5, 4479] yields -1.24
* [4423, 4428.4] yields -1.57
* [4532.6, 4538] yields -1.59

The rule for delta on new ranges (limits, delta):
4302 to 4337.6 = 2.50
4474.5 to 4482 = 2.44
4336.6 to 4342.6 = 2.49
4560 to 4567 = 2.44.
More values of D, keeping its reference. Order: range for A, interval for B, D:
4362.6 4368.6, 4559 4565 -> -33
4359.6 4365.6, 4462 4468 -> -47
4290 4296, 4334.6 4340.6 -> -74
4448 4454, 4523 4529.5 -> -30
